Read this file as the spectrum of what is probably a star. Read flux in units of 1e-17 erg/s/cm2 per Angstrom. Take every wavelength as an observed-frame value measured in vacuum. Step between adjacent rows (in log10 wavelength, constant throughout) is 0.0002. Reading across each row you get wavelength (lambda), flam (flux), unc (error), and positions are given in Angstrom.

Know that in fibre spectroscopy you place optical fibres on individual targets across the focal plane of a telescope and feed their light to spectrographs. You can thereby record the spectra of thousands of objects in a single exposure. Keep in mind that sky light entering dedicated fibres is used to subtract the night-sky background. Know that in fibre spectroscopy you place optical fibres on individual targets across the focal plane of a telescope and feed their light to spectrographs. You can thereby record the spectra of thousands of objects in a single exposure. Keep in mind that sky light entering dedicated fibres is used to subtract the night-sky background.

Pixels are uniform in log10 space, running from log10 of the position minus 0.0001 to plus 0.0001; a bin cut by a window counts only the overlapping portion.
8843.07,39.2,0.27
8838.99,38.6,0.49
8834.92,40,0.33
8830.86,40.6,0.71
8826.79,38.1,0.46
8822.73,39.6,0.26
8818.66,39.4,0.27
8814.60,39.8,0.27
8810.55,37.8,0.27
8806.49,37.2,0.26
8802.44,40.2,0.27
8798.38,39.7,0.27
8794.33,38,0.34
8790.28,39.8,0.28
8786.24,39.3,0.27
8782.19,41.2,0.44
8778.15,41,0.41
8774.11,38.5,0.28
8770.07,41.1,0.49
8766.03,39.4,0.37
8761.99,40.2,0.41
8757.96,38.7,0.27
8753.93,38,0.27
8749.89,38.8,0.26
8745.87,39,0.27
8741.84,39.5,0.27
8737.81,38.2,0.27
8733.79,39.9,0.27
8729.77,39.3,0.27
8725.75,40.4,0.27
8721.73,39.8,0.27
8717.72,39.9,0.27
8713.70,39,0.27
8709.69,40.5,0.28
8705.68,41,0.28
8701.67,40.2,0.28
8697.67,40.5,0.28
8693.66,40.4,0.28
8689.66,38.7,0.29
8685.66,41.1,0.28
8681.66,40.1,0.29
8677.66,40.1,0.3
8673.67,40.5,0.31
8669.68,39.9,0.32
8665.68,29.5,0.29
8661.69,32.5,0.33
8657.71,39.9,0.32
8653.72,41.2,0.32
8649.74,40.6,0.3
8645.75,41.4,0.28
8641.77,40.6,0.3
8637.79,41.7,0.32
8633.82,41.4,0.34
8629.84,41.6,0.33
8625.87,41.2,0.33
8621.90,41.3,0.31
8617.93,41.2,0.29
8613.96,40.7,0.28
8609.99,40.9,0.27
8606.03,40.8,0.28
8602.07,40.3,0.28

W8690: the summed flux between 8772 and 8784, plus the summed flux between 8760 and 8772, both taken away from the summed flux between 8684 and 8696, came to -121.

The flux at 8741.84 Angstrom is 39.5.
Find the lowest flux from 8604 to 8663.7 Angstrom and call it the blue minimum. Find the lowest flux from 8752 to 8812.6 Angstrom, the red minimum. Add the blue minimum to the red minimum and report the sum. 69.7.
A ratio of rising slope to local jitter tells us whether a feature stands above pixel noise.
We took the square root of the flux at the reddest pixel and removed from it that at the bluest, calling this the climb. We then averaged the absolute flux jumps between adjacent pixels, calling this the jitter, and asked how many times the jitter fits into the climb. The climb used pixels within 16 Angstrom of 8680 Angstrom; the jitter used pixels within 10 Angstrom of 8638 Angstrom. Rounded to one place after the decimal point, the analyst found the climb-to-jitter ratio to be 1.5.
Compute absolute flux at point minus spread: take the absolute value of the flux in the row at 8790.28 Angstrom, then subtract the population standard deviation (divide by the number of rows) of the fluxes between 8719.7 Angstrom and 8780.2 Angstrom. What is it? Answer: 38.9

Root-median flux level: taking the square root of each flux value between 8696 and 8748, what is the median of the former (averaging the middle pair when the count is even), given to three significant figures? 6.32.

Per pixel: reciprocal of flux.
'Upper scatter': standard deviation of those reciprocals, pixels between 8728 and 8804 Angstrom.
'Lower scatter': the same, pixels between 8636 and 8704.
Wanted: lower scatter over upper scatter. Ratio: 4.1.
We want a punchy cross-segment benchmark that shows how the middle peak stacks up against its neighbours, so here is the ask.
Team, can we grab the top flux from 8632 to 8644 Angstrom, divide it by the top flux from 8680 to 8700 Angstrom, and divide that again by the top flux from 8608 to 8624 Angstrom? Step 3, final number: 0.0246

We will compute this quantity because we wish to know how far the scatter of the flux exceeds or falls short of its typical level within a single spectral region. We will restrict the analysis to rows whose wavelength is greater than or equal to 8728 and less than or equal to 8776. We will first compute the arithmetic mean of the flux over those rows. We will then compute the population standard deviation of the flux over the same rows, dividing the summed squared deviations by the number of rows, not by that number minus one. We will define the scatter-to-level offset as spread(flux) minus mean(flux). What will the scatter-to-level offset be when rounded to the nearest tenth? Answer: -38.4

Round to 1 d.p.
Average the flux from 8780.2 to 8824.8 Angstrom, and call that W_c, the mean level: 39.3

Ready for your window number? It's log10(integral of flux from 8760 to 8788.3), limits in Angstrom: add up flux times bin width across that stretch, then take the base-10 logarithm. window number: 3.1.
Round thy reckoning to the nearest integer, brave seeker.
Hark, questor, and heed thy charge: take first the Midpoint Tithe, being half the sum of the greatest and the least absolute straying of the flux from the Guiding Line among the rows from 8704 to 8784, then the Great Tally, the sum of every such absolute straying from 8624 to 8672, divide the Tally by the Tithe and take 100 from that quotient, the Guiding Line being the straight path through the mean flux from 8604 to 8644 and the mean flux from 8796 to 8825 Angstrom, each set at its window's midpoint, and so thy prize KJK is -74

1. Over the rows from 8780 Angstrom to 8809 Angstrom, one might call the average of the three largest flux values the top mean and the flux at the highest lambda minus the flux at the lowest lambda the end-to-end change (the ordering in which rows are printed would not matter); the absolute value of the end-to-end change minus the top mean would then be 44.4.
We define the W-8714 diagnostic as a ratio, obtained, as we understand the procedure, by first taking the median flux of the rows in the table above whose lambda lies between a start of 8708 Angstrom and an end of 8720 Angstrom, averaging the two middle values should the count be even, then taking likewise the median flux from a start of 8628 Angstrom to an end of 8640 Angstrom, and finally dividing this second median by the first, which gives 1.04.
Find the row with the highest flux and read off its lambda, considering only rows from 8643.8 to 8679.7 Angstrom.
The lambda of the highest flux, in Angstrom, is 8645.75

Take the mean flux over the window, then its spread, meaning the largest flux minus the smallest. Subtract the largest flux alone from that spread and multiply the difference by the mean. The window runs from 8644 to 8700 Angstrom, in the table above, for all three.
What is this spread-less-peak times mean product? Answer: -1151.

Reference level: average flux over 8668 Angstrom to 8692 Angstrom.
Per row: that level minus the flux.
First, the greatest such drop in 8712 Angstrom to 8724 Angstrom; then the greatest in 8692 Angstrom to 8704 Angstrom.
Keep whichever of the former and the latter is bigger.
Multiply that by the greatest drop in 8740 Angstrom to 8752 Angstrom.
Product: 1.4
